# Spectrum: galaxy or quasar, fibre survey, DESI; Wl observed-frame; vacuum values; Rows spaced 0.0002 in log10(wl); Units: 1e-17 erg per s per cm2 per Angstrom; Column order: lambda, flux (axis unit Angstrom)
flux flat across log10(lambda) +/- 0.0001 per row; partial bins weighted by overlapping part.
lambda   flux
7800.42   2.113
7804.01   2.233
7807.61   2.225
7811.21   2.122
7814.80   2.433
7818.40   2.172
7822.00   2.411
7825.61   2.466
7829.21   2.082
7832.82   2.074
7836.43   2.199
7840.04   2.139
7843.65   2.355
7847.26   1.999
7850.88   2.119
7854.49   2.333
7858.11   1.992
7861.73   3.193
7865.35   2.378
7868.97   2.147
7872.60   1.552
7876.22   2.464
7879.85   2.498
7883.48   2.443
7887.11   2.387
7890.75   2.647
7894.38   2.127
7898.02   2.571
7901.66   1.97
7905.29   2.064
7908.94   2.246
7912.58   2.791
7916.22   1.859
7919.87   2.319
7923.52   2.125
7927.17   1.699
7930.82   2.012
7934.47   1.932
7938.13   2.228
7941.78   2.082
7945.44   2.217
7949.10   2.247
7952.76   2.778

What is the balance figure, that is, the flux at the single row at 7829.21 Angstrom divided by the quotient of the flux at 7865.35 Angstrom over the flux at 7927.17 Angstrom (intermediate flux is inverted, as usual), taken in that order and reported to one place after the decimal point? 1.5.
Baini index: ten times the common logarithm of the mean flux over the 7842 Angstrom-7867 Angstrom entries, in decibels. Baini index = 3.69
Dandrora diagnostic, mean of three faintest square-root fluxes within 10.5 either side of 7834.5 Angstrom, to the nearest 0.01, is 1.45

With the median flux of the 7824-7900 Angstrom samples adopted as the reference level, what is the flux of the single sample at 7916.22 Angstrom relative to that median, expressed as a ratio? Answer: 0.797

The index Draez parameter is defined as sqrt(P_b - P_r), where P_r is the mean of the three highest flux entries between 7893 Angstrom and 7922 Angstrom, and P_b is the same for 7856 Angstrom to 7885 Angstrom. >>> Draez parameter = 0.40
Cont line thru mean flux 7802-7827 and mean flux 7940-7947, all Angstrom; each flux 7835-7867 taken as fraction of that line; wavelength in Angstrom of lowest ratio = 7847.26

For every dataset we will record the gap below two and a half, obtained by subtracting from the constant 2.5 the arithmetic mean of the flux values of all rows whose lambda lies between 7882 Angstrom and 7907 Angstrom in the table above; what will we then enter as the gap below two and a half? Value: 0.18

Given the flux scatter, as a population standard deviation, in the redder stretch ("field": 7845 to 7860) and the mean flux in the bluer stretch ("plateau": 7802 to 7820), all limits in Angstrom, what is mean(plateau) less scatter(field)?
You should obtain 2.10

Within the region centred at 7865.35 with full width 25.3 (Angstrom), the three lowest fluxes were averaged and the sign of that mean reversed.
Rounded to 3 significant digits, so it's -1.90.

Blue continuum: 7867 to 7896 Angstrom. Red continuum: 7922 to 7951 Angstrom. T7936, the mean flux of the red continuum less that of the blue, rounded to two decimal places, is -0.22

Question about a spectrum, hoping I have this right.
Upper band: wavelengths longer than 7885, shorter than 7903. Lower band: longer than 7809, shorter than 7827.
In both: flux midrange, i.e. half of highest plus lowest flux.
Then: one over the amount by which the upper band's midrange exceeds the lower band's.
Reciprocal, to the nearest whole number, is 69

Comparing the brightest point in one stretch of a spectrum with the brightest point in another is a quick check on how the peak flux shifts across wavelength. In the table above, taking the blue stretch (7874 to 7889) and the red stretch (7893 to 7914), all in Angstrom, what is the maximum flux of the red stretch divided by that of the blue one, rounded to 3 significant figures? 1.12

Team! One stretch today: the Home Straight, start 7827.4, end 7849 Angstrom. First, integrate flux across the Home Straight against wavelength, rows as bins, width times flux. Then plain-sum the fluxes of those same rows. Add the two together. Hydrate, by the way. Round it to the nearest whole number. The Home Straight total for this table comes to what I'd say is 59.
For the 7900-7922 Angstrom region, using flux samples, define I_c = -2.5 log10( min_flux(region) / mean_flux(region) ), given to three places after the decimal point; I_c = 0.187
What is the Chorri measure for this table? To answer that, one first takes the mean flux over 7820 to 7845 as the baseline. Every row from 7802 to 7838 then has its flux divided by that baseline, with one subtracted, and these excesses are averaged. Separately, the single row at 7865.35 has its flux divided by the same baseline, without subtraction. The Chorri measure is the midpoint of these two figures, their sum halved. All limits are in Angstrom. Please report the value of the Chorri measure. 0.53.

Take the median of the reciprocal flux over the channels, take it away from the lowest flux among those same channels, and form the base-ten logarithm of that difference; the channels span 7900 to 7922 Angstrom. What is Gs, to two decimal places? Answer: 0.14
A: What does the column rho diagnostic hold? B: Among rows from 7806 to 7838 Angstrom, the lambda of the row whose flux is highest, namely 7825.61 Angstrom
